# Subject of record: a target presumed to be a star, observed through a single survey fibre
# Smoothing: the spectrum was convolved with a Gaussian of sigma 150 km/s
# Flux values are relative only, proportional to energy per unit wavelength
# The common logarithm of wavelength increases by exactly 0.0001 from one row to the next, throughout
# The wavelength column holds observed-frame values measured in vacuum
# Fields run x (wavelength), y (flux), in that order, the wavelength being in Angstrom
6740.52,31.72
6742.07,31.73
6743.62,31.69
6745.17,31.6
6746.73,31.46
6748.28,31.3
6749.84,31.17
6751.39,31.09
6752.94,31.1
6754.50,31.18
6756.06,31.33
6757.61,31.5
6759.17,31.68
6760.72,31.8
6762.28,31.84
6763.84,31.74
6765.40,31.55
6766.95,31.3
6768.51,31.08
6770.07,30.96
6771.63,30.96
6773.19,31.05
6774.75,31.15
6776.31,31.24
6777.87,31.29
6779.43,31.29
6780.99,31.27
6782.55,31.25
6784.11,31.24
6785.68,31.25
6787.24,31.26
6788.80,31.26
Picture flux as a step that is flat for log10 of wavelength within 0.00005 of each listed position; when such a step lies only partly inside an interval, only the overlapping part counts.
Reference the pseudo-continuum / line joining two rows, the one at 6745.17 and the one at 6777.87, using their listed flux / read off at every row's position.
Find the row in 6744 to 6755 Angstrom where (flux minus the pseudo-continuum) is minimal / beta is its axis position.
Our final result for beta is 6751.39 Angstrom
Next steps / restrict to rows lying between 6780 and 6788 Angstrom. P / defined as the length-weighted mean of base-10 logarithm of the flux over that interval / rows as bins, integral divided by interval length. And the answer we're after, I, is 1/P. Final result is 0.669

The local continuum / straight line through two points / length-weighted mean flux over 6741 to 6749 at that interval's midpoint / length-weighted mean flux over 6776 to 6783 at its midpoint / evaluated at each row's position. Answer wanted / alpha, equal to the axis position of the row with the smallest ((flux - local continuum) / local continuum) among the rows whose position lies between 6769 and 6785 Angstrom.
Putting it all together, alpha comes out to 6770.07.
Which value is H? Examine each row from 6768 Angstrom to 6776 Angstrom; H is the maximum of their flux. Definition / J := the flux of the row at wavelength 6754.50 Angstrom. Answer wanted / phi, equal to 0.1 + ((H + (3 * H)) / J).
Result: 4.10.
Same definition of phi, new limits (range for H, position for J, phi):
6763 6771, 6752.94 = 4.18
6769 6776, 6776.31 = 4.09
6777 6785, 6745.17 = 4.06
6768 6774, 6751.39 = 4.10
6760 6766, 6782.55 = 4.18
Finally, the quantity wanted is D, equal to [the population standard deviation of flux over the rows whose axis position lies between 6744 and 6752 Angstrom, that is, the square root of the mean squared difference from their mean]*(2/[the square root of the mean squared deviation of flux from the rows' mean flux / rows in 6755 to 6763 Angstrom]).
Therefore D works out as 2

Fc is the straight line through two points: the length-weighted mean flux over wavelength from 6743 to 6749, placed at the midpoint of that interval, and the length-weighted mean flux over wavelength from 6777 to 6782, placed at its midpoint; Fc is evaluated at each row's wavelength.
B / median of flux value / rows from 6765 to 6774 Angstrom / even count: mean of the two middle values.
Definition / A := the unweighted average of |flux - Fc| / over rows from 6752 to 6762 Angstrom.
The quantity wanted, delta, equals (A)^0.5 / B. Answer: 0.0159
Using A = 0.24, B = 31.1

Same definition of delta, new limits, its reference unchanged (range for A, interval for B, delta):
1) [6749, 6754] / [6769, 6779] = 0.0192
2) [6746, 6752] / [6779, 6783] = 0.0155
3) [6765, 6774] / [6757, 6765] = 0.0164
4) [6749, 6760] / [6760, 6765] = 0.0158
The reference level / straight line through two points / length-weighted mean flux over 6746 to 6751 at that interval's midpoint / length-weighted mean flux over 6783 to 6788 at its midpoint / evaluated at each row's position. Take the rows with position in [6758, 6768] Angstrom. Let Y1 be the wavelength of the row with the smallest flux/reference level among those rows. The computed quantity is 6766.95 Angstrom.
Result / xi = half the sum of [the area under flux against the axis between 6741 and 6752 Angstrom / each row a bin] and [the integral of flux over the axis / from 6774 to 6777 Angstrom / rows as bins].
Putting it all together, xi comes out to 220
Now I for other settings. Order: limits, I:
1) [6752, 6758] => 0.669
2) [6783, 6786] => 0.670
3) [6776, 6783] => 0.668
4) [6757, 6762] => 0.666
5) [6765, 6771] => 0.669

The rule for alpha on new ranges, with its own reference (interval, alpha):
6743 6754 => 6751.39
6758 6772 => 6770.07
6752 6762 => 6752.94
